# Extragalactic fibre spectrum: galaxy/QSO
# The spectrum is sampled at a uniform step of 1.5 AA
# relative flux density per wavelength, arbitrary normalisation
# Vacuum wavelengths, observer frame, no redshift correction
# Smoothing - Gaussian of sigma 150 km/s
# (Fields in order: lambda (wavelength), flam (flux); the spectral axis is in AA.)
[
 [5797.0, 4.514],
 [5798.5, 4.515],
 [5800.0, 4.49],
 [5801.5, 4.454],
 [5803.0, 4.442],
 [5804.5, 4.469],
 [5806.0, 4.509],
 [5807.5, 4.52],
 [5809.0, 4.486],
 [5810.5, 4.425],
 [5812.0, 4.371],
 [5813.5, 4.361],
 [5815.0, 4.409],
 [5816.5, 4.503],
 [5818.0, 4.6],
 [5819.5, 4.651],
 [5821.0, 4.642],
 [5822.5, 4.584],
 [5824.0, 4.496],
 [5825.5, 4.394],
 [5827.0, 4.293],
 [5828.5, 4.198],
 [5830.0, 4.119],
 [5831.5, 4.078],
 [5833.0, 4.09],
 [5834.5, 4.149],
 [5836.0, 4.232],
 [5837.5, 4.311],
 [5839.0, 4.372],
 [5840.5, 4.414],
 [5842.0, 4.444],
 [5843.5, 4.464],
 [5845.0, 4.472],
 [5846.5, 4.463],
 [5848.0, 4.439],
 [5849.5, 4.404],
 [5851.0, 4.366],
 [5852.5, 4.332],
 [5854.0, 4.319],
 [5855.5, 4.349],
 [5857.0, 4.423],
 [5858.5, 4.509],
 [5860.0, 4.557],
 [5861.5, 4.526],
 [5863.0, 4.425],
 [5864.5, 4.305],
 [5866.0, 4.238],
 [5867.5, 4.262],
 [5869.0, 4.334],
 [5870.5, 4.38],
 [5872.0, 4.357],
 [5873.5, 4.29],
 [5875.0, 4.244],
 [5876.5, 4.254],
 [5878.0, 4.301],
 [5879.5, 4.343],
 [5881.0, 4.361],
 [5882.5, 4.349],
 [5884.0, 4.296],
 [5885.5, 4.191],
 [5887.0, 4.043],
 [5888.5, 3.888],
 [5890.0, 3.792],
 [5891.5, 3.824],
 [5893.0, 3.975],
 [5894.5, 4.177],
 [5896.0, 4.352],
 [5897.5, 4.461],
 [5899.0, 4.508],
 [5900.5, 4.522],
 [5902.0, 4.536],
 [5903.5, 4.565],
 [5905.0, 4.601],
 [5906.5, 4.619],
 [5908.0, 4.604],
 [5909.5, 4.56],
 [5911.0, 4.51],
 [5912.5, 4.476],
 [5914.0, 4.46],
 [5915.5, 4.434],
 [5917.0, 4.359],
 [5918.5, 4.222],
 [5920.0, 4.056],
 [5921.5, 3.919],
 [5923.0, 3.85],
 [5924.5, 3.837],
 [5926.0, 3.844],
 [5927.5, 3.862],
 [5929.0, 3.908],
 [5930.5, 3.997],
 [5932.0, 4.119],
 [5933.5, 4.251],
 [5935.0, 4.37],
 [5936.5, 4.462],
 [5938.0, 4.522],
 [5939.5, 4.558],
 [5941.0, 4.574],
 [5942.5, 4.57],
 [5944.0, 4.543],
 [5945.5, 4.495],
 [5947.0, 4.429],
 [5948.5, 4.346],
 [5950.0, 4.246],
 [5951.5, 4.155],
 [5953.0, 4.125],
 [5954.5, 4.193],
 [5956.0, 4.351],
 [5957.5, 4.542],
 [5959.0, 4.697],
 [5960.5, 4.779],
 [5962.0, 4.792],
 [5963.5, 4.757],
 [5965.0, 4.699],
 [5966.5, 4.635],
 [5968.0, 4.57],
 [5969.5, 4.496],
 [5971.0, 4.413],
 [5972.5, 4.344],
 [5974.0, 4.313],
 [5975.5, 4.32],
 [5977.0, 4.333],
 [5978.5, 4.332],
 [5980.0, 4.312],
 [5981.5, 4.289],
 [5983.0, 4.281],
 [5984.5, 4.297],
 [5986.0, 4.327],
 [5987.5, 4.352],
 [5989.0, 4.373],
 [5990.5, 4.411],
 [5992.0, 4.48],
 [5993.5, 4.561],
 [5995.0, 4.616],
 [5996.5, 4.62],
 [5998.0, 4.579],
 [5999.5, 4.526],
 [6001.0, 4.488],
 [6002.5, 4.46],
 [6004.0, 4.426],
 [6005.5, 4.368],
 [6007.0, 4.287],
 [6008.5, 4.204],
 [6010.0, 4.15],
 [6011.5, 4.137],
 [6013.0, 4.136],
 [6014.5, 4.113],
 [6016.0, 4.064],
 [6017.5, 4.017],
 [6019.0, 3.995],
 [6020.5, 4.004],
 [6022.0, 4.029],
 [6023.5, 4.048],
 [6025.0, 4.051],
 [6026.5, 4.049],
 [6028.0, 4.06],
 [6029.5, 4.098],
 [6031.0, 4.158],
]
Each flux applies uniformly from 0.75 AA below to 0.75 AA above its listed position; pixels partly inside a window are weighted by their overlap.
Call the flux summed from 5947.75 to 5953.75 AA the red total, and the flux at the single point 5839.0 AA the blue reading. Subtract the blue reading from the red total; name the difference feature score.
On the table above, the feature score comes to 12.5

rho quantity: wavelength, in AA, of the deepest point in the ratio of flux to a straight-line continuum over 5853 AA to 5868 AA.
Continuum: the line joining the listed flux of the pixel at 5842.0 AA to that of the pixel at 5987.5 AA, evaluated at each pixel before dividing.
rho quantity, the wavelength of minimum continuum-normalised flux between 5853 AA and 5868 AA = 5866.0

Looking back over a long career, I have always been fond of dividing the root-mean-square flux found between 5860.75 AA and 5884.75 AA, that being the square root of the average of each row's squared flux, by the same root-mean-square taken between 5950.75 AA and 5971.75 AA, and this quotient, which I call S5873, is 0.96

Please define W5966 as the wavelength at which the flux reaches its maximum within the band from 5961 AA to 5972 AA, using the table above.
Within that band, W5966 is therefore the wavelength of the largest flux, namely 5962.0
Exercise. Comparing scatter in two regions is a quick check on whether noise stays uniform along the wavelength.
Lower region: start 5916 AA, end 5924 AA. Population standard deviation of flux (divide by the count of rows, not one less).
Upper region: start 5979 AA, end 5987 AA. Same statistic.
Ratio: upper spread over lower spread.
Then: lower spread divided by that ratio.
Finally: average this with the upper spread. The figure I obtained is 1.1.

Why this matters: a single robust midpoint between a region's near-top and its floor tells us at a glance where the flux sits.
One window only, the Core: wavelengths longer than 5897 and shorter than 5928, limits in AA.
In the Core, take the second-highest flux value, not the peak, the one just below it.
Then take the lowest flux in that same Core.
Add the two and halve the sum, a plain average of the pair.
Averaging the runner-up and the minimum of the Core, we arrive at 4.22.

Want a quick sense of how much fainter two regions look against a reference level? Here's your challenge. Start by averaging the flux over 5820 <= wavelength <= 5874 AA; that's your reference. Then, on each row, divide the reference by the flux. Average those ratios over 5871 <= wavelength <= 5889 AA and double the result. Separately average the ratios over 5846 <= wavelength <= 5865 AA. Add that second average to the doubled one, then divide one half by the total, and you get 0.164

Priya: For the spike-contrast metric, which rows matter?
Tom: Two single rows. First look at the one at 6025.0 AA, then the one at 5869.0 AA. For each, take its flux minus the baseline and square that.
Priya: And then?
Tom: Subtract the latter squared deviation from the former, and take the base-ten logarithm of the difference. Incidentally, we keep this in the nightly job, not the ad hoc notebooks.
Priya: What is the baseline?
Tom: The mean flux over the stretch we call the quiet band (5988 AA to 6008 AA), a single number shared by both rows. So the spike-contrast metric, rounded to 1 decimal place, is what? -0.8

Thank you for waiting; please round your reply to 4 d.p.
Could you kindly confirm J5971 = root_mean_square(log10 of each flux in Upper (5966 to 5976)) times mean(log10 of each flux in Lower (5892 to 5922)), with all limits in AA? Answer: 0.4160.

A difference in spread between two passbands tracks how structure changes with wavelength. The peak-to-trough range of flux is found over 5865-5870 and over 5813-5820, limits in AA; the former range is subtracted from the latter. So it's 0.19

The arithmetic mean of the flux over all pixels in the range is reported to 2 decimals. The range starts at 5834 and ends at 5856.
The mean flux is 4.37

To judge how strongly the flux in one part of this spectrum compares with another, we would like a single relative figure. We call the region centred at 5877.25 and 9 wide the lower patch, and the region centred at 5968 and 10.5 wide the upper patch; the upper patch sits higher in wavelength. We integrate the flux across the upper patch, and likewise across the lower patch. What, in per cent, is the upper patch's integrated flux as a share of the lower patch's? 124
